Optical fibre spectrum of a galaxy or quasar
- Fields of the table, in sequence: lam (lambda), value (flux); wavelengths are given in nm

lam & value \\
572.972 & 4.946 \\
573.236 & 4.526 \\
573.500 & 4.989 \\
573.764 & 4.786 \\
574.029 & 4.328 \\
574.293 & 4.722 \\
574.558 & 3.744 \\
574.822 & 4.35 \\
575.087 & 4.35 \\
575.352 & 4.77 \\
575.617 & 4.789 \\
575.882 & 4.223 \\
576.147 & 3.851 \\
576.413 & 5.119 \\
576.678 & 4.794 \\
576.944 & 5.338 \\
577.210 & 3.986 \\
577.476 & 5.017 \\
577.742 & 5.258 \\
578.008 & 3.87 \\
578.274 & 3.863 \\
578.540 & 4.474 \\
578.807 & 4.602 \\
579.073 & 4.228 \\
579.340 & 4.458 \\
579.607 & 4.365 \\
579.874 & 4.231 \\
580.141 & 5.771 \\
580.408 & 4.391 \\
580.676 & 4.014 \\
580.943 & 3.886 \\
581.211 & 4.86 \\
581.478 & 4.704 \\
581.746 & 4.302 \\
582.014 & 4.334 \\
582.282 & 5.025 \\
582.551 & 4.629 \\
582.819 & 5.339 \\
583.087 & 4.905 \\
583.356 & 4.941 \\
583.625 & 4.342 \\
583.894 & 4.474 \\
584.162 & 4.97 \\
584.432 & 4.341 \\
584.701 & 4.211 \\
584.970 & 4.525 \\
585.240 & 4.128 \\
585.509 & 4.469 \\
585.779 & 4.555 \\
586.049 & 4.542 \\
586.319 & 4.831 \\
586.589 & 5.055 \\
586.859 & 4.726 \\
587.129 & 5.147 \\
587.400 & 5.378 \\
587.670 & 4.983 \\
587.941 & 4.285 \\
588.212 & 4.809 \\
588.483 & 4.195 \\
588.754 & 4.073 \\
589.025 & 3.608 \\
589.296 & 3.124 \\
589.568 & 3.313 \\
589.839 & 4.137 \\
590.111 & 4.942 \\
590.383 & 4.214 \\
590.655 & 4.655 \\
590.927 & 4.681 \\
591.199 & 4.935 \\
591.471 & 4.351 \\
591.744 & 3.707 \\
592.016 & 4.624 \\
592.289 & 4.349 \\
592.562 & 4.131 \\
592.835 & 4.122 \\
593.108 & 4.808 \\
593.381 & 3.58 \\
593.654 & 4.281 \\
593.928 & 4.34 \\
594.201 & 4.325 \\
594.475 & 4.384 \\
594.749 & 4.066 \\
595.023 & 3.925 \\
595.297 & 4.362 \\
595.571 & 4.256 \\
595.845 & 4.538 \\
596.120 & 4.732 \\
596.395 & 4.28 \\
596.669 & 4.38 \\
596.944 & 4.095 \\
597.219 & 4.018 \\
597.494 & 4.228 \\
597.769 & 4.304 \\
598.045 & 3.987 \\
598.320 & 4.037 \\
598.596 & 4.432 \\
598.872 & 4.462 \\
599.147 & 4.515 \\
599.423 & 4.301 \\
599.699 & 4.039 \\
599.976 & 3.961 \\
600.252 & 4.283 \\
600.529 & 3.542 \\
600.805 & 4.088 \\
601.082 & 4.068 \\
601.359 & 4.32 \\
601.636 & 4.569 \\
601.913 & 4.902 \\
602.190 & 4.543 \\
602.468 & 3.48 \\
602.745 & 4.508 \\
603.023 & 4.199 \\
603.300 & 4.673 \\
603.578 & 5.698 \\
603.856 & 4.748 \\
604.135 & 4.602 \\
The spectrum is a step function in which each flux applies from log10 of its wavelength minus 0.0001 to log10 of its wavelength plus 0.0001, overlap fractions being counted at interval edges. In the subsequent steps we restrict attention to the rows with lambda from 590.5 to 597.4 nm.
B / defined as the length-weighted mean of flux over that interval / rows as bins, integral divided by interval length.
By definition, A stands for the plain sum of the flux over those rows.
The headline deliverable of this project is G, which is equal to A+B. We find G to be 112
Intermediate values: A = 108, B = 4.32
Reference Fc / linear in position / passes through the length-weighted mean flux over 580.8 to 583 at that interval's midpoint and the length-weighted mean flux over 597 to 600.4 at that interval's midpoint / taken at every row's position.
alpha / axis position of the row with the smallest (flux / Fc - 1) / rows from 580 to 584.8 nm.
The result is 580.943 nm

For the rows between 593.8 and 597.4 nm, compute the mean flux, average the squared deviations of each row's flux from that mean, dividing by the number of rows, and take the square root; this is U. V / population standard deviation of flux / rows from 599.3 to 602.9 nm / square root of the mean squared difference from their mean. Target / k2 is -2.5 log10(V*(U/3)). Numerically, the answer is 3.92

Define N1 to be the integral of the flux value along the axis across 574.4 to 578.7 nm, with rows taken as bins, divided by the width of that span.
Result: 4.49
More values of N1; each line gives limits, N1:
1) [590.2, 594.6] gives 4.35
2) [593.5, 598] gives 4.27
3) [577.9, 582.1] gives 4.40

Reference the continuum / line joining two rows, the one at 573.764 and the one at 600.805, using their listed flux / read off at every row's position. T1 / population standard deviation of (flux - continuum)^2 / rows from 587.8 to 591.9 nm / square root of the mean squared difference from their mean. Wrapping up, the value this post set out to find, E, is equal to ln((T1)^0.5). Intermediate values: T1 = 0.44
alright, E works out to -0.41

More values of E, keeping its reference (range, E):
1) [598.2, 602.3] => -0.85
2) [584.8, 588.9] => -0.72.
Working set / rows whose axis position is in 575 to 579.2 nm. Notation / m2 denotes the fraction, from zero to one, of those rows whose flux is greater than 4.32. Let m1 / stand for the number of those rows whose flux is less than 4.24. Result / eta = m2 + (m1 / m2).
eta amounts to 10.2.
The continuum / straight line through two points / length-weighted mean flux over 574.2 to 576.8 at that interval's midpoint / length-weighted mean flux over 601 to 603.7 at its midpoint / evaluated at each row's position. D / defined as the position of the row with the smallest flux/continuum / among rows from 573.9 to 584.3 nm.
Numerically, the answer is 574.558 nm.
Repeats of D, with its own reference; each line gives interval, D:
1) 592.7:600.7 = 600.529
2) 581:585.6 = 585.240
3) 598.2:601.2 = 600.529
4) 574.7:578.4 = 576.147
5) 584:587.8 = 585.240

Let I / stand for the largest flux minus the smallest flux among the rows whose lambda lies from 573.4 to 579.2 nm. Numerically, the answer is 1.6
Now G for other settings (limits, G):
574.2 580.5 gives 113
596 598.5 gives 42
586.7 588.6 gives 38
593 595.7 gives 47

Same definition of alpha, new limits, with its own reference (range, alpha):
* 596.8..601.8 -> 600.529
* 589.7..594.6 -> 593.381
